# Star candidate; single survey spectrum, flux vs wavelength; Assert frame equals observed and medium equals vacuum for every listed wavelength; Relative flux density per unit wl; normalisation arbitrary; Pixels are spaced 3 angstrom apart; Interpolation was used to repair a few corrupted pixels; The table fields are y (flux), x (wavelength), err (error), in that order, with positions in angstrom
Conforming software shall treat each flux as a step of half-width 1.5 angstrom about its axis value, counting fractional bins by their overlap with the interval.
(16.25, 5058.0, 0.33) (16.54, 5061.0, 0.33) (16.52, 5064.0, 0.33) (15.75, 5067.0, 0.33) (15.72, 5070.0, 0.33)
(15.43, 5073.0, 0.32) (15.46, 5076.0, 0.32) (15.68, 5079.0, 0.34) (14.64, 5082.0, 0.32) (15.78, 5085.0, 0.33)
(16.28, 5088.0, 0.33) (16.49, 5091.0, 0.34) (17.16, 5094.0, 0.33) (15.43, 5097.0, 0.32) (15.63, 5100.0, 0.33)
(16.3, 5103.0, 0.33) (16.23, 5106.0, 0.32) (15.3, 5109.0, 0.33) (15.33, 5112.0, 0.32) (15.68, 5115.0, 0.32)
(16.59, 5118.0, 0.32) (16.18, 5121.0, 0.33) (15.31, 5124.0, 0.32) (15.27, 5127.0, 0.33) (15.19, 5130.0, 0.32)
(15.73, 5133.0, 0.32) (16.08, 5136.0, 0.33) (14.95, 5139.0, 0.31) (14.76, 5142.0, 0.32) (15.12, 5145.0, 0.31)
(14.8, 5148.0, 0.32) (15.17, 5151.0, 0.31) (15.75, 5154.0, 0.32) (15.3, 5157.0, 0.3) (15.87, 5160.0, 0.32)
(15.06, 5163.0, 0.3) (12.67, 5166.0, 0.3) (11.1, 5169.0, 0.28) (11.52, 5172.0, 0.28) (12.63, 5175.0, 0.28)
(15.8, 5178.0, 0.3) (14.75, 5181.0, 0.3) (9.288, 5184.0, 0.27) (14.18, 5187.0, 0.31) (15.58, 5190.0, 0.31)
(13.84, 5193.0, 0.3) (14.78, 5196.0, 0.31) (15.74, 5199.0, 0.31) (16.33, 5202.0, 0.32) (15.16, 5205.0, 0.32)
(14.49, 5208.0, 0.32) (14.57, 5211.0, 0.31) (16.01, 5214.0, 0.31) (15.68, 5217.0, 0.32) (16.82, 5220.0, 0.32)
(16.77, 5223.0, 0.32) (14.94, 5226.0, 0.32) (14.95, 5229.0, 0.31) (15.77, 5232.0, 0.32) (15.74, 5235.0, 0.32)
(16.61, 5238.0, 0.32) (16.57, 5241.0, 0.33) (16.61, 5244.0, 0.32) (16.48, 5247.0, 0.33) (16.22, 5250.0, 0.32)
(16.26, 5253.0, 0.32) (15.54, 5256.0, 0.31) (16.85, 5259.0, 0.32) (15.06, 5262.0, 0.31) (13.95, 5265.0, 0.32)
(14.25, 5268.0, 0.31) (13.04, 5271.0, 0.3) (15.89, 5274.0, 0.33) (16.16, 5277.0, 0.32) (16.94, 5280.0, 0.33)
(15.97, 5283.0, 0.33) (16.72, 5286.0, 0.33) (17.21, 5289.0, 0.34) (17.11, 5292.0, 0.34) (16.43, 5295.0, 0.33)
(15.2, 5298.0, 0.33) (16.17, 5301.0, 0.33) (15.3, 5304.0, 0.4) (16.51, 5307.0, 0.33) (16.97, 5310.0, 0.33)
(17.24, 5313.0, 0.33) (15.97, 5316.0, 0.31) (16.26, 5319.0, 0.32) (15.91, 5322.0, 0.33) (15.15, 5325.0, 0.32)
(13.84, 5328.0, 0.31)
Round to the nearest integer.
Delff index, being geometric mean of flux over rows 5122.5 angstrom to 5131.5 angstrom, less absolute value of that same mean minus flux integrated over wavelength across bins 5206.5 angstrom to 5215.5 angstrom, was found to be -105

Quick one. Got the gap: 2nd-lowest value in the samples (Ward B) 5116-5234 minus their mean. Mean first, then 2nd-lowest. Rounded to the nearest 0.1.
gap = -3.8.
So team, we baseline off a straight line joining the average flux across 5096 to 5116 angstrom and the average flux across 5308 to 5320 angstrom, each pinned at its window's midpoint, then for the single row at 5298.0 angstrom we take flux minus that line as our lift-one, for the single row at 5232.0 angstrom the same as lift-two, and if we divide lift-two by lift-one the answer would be 0.4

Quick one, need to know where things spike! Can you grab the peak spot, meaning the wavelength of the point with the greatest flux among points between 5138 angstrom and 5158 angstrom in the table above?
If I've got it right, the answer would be 5154.0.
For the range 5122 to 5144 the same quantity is 5136.0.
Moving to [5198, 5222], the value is 5220.0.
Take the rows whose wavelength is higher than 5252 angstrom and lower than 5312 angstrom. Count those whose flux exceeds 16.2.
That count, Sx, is 9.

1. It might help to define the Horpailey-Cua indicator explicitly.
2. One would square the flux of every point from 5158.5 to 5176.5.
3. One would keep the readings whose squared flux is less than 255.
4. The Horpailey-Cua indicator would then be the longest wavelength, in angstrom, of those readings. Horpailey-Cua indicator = 5175.0 angstrom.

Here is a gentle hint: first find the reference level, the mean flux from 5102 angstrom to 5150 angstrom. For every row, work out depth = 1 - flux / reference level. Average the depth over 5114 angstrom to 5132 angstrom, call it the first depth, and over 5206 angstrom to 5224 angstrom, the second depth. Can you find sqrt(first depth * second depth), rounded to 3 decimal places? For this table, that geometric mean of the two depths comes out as 0.010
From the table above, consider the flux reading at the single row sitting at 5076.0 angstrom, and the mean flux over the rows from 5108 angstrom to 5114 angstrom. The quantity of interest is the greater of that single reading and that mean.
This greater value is 15.46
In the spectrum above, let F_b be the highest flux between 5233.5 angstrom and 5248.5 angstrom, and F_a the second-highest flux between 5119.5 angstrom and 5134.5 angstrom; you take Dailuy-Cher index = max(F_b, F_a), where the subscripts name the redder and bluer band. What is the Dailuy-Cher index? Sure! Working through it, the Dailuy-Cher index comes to 16.6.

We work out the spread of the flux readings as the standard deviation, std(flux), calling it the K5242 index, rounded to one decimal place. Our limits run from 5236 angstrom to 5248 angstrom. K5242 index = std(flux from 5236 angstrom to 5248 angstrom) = 0.1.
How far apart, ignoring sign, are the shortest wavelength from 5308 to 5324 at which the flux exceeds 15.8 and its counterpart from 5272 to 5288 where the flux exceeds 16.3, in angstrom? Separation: 30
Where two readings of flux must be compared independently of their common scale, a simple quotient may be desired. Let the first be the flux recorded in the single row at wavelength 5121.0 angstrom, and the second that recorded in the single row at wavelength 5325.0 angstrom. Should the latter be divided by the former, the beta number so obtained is 0.94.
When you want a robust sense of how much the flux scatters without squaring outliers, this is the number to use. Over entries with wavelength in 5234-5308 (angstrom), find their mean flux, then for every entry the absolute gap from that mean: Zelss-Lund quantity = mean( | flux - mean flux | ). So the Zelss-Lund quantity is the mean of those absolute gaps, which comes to 0.8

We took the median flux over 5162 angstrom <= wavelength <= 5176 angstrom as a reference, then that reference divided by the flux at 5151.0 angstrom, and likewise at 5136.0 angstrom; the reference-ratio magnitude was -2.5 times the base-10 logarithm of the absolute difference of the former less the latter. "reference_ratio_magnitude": 3.3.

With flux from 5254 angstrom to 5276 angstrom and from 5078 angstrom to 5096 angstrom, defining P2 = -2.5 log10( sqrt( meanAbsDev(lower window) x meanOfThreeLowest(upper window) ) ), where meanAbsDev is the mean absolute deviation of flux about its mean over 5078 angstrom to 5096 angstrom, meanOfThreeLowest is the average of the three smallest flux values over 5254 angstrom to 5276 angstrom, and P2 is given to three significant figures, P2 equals -1.18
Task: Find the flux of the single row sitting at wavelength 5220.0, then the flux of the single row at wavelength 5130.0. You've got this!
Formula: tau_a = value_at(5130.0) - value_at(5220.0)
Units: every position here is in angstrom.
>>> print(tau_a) -1.6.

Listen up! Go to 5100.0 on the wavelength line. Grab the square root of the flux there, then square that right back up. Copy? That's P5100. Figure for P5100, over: 15.6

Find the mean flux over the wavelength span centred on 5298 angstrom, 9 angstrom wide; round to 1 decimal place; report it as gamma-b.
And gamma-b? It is 15.9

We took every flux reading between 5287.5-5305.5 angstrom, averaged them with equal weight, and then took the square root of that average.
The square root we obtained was 4.03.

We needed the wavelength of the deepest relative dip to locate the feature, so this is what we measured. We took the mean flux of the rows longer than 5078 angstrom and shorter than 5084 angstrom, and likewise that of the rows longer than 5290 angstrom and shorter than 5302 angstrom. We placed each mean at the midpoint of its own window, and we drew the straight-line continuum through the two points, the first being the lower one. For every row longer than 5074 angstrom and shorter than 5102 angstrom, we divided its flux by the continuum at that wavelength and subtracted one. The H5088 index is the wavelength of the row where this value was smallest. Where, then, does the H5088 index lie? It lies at 5082.0 angstrom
